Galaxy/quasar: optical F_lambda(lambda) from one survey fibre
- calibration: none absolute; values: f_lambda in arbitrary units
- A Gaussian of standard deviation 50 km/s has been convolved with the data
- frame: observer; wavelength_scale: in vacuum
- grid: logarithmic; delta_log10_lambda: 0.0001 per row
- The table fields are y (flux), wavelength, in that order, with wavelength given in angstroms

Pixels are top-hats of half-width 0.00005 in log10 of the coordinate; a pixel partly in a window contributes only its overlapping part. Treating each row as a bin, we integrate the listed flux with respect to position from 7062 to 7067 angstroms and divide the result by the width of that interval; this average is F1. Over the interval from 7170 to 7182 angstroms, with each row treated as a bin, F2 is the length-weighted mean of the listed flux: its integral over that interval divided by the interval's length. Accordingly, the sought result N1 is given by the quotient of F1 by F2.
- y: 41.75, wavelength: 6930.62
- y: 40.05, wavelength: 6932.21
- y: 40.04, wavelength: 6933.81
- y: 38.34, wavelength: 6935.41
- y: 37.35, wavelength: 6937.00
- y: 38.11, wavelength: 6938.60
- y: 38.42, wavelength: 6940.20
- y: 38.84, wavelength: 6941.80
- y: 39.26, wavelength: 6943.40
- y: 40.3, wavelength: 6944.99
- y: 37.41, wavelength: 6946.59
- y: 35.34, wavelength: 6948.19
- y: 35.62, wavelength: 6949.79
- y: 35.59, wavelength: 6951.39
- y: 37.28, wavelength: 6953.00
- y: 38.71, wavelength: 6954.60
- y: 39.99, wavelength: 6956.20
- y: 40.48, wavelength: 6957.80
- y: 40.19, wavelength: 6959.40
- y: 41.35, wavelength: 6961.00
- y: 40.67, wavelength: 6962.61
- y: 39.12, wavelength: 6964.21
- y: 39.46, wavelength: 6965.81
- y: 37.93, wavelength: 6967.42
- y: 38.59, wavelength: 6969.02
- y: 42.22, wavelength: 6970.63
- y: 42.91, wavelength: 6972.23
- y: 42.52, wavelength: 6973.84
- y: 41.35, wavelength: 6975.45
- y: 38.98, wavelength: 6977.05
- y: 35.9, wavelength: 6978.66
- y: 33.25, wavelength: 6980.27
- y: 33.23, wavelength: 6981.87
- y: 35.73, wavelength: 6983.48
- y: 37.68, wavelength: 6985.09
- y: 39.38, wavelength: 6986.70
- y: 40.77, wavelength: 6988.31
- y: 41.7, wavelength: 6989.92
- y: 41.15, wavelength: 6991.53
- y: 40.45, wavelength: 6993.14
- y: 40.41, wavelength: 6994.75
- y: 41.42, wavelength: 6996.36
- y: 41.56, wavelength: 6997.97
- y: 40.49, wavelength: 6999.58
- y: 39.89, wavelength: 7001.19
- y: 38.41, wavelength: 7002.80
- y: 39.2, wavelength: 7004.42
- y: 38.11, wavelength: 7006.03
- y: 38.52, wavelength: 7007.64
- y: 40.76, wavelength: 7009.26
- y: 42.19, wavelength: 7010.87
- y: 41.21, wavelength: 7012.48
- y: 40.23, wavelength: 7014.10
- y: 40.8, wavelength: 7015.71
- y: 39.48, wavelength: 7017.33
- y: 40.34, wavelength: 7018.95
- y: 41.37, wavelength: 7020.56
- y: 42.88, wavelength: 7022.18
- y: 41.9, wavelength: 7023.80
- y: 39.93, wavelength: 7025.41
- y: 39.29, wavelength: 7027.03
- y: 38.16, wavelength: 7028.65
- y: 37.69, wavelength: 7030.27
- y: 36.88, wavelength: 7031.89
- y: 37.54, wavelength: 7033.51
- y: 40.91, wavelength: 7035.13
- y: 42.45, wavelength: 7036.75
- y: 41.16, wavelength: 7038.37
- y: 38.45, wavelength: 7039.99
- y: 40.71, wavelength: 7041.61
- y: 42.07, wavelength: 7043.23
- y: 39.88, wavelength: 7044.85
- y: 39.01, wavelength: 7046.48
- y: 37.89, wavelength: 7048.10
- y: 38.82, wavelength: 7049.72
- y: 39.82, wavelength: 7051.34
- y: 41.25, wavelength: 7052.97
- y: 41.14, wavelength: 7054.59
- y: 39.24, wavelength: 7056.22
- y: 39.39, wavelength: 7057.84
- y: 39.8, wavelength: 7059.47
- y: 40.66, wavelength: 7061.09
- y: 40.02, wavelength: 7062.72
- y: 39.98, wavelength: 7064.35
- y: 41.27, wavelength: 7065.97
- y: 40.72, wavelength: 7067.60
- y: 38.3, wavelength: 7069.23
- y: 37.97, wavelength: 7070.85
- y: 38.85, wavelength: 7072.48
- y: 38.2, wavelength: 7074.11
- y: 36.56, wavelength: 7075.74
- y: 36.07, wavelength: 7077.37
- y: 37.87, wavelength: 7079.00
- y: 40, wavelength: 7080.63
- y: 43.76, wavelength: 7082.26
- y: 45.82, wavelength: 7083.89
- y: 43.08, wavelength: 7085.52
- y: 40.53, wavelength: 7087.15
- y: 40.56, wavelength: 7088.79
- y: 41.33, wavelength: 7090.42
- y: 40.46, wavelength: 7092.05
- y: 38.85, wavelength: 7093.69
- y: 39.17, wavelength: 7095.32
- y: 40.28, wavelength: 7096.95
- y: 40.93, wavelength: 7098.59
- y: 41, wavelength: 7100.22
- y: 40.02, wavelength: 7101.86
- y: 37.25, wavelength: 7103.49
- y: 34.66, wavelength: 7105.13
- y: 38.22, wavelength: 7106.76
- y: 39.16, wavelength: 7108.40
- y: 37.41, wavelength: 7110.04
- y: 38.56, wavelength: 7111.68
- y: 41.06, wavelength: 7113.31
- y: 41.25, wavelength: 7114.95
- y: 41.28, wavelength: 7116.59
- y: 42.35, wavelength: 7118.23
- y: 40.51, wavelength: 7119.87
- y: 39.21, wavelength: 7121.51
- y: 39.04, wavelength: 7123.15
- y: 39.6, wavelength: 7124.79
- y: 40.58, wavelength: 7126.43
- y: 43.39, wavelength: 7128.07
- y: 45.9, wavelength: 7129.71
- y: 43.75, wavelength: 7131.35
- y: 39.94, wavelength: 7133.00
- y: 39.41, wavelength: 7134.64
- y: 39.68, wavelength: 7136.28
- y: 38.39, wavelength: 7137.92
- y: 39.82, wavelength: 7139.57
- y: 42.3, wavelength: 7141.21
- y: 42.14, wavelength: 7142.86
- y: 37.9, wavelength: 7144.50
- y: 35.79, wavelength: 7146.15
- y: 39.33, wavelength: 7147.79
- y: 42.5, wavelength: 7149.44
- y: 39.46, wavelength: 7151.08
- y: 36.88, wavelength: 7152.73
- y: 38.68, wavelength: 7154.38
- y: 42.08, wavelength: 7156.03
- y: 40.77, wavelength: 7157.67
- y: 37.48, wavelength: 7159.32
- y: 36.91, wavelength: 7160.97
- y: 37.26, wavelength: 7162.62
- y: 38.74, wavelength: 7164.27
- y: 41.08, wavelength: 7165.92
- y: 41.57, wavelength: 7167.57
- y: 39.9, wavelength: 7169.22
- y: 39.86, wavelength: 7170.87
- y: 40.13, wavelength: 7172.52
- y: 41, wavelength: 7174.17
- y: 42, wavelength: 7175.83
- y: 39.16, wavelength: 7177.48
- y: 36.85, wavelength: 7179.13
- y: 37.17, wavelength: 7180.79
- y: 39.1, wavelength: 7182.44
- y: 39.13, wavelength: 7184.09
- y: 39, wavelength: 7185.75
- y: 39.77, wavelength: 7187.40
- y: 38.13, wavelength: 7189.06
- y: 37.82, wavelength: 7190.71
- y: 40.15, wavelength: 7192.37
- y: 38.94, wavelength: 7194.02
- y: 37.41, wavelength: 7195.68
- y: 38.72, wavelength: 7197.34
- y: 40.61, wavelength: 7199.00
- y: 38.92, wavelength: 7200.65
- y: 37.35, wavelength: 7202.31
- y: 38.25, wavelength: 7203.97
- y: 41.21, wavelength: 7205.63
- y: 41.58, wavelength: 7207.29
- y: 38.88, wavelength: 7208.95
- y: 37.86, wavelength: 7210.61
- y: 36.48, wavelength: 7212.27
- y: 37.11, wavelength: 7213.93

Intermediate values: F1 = 40.4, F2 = 39.4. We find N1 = 1.03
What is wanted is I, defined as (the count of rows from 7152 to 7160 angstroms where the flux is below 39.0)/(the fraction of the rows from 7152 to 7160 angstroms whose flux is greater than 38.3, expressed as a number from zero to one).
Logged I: 5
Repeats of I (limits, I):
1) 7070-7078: 25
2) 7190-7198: 7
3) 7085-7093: 0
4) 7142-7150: 3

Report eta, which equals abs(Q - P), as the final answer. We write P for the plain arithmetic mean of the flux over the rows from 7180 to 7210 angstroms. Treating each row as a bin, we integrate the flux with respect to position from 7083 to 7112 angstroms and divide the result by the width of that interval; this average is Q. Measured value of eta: 0.9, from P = 39.0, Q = 39.9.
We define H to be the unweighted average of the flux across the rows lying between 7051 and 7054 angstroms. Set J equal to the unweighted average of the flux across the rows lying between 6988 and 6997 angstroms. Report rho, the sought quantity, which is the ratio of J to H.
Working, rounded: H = 40.5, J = 41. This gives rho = 1.01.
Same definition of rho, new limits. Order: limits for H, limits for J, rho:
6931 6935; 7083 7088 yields 1.08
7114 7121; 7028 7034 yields 0.91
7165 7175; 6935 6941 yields 0.94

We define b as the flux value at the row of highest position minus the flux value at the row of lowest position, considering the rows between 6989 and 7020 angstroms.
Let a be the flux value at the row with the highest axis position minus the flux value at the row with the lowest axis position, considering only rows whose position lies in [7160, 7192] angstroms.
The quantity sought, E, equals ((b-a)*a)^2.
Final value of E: 4.3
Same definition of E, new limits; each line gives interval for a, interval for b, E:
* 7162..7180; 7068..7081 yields 0.7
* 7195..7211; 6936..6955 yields 0.2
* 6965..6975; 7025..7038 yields 2.7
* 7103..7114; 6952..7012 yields 17.6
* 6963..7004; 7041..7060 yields 0.0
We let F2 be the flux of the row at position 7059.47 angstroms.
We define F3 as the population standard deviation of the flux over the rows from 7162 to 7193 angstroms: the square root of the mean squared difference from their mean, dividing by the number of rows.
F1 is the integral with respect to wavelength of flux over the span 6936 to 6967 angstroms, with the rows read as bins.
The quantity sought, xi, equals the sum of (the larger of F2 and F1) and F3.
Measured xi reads 1198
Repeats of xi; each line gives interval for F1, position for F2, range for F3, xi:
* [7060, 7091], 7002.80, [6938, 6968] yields 1244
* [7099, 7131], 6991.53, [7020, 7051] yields 1285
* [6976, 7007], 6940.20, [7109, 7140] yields 1207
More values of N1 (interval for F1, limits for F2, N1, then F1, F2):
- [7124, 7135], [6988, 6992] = 1.02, 41.9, 41.3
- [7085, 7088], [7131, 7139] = 1.04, 41.6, 40.0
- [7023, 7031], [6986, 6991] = 0.97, 39.4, 40.7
